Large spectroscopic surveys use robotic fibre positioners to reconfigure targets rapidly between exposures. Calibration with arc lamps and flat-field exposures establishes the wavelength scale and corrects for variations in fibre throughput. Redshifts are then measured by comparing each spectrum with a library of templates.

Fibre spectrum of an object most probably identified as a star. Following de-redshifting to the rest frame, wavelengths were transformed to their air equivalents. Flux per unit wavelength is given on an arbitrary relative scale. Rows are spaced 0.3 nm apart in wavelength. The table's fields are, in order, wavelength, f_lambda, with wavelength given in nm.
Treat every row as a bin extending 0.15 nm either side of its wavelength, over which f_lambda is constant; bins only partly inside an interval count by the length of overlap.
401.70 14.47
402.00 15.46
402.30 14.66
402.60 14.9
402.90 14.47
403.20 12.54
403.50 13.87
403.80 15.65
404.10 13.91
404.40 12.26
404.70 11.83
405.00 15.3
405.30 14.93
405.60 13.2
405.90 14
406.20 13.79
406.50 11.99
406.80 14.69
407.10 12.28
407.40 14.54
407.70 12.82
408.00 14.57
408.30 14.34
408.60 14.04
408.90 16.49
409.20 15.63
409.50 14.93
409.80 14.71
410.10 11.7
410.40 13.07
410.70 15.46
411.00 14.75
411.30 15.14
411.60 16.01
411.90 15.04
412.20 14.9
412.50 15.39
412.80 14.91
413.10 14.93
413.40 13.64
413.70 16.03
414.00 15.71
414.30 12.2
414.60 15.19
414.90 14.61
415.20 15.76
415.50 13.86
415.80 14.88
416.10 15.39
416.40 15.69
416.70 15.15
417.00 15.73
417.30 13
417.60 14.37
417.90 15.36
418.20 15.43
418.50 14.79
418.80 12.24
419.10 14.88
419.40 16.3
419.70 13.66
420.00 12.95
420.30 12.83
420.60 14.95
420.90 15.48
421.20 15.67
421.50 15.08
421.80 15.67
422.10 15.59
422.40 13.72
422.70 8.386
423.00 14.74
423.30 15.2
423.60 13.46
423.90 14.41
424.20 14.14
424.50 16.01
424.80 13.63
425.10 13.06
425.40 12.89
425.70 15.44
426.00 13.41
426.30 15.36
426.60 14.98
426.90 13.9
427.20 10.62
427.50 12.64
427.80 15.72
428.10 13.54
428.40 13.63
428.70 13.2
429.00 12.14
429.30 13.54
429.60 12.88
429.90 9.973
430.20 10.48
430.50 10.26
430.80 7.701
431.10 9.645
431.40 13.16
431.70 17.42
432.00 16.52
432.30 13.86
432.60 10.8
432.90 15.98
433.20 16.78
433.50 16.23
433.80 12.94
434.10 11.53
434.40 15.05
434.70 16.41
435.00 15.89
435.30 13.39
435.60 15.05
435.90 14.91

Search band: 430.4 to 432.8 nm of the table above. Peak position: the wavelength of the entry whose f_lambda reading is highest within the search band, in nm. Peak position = 431.70 nm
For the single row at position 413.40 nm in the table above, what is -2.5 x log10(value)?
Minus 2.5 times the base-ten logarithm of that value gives -2.84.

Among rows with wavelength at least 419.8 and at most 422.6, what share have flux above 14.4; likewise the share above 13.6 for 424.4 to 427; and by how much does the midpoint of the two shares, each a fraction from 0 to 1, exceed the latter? 0.00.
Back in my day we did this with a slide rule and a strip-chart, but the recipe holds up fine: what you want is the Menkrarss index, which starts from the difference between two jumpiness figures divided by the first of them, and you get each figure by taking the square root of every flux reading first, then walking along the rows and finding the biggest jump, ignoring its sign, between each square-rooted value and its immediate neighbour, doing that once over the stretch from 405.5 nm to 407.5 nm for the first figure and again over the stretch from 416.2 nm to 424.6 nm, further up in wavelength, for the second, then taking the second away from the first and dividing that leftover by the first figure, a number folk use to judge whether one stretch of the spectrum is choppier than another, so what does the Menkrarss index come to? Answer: -1.5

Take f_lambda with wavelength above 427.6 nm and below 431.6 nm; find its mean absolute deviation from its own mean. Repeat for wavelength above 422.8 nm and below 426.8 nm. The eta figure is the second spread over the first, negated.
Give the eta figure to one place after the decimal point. -0.5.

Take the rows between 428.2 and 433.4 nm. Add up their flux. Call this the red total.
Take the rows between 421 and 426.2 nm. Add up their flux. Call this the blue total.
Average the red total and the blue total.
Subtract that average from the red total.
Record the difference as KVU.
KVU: -11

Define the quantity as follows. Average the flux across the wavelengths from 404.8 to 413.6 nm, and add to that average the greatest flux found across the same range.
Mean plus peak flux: 30.9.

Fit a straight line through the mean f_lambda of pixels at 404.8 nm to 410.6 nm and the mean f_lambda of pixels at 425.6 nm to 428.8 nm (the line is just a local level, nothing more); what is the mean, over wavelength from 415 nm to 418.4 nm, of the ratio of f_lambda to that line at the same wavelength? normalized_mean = 1.07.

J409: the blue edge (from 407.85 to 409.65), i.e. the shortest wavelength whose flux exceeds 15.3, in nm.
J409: 408.90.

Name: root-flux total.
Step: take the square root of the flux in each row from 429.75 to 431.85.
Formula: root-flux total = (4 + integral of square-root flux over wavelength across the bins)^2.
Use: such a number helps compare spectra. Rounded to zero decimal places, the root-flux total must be 121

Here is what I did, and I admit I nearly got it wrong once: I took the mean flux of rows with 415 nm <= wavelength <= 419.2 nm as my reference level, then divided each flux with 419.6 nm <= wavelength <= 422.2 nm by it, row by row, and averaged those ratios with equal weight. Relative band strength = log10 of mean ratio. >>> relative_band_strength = -0.003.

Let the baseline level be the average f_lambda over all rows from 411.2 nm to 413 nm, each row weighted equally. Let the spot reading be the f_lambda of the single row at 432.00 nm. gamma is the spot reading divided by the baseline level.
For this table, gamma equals 1.08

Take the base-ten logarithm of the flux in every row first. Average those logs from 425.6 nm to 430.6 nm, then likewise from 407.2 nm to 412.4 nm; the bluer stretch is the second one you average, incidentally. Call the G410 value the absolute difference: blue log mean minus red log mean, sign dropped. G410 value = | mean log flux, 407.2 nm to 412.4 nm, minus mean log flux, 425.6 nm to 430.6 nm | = 0.05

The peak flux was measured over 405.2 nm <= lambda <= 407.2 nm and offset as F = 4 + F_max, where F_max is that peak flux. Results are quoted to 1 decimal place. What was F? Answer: 18.9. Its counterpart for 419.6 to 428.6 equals 20.0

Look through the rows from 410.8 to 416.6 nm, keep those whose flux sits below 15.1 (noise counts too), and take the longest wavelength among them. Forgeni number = 415.80 nm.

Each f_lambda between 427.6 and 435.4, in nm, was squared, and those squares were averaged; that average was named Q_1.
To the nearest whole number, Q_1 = 186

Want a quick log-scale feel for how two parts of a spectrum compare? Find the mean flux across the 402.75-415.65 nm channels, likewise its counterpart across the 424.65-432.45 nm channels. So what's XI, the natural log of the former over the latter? 0.09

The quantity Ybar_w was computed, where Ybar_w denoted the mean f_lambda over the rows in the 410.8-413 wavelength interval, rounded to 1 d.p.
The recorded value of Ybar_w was 15.2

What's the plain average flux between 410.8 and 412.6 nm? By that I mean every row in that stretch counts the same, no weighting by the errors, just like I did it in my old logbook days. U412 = 15.2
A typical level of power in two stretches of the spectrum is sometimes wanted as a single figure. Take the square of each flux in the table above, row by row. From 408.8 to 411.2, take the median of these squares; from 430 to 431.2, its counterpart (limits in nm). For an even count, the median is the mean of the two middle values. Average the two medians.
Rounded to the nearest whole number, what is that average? 160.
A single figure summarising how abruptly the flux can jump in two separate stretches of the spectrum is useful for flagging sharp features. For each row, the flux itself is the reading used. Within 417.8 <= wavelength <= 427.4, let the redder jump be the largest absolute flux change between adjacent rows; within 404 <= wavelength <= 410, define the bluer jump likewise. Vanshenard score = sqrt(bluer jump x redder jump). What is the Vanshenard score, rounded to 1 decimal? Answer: 4.7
